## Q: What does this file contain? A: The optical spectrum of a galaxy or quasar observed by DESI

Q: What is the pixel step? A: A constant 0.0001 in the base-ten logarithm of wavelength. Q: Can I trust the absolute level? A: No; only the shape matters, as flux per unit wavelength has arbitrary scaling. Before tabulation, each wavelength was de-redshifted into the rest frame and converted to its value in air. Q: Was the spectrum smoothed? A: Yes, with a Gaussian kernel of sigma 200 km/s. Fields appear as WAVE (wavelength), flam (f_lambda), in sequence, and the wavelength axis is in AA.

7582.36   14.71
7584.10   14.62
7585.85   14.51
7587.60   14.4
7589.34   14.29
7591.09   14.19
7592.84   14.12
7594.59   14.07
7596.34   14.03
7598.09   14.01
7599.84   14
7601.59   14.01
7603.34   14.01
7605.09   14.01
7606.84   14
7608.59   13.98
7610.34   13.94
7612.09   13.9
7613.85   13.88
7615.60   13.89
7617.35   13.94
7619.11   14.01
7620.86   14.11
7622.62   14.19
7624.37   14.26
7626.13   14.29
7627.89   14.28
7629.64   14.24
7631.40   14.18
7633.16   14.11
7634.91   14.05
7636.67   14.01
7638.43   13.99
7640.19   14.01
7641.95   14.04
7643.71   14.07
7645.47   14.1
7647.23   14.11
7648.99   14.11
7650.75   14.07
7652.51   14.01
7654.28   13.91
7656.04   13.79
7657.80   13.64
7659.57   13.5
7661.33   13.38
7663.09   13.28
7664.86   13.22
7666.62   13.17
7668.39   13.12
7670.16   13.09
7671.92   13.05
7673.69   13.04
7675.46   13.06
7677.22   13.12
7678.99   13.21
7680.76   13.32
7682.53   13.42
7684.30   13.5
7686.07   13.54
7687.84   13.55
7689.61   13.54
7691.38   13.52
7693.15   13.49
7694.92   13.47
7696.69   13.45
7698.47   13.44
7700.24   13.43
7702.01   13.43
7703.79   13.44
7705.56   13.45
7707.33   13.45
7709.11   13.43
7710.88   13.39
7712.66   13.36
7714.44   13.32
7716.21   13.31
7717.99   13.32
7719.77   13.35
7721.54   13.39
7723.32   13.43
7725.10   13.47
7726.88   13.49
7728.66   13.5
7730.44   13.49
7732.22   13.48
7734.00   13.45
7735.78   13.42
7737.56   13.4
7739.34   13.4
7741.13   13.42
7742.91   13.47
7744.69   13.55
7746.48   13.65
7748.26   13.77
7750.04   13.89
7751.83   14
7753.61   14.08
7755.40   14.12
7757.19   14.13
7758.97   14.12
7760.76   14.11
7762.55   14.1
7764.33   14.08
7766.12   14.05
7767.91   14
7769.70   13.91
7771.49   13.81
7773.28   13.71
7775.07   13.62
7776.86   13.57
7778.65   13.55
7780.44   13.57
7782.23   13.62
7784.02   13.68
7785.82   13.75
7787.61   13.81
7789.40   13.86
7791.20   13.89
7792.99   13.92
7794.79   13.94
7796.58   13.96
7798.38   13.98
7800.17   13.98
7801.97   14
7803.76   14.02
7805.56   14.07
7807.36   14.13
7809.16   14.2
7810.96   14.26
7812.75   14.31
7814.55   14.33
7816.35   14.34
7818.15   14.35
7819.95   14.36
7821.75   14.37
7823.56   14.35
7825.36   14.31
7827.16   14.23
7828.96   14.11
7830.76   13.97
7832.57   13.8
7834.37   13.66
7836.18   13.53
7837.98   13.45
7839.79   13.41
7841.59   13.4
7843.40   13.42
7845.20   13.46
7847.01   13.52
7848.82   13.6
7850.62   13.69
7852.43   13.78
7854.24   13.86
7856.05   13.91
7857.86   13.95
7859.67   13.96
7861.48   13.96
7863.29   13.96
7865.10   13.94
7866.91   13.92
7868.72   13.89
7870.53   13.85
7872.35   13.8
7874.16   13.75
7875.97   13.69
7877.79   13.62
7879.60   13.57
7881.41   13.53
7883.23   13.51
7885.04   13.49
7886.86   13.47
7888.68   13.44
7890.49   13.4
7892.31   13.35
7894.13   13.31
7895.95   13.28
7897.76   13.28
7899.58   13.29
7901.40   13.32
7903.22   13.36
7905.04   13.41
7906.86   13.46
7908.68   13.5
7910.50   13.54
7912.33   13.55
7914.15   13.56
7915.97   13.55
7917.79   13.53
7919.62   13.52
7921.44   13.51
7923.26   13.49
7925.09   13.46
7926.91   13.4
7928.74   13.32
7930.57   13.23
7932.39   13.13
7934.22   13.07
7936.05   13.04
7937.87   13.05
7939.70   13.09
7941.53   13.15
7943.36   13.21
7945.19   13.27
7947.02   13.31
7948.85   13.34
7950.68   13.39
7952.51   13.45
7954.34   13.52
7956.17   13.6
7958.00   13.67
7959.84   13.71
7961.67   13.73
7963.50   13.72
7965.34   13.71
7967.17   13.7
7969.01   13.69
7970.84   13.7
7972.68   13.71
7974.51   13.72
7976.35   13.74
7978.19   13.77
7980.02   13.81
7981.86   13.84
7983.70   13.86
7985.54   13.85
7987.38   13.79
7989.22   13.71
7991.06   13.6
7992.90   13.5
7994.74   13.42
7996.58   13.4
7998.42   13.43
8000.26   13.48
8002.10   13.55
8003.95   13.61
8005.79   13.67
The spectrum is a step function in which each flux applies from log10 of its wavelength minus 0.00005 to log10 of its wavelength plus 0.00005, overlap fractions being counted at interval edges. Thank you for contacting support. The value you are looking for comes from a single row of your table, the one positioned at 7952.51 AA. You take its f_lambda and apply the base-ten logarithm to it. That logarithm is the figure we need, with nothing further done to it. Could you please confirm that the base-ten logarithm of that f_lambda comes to 1.13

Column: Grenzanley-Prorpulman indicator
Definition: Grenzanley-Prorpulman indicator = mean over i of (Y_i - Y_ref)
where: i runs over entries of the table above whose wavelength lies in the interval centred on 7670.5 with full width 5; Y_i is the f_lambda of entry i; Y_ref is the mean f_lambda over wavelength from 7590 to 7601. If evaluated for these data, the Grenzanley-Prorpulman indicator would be -1.0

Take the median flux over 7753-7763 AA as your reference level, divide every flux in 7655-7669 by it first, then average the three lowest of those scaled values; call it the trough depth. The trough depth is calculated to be 0.93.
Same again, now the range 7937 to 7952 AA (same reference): 0.93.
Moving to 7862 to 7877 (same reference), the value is 0.97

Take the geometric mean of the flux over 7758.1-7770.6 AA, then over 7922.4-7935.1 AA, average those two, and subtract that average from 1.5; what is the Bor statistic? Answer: -12.2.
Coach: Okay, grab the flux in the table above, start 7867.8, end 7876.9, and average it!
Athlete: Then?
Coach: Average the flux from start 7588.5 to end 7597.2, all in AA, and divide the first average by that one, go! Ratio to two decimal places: 0.98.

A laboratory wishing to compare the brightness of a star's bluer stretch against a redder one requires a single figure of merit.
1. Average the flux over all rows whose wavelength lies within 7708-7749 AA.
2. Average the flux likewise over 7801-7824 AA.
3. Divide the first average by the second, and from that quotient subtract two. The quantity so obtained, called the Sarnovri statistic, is -1.06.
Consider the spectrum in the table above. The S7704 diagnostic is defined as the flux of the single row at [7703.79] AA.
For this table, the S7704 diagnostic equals 13.44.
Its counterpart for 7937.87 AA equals 13.05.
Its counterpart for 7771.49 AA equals 13.81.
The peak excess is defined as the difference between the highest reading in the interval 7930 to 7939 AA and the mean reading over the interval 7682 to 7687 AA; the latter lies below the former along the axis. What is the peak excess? -0.26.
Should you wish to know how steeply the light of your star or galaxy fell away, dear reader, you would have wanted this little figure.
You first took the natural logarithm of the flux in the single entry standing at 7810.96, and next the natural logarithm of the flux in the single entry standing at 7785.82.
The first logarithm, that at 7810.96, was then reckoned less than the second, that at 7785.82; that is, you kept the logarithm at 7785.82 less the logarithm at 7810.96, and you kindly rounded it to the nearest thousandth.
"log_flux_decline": -0.036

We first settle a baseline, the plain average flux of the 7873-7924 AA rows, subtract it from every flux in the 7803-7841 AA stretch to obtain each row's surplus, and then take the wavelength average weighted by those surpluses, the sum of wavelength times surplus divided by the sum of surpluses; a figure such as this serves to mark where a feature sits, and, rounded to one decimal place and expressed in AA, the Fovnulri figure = 7818.0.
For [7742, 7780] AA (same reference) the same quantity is 7760.5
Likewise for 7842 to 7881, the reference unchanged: 7863.4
